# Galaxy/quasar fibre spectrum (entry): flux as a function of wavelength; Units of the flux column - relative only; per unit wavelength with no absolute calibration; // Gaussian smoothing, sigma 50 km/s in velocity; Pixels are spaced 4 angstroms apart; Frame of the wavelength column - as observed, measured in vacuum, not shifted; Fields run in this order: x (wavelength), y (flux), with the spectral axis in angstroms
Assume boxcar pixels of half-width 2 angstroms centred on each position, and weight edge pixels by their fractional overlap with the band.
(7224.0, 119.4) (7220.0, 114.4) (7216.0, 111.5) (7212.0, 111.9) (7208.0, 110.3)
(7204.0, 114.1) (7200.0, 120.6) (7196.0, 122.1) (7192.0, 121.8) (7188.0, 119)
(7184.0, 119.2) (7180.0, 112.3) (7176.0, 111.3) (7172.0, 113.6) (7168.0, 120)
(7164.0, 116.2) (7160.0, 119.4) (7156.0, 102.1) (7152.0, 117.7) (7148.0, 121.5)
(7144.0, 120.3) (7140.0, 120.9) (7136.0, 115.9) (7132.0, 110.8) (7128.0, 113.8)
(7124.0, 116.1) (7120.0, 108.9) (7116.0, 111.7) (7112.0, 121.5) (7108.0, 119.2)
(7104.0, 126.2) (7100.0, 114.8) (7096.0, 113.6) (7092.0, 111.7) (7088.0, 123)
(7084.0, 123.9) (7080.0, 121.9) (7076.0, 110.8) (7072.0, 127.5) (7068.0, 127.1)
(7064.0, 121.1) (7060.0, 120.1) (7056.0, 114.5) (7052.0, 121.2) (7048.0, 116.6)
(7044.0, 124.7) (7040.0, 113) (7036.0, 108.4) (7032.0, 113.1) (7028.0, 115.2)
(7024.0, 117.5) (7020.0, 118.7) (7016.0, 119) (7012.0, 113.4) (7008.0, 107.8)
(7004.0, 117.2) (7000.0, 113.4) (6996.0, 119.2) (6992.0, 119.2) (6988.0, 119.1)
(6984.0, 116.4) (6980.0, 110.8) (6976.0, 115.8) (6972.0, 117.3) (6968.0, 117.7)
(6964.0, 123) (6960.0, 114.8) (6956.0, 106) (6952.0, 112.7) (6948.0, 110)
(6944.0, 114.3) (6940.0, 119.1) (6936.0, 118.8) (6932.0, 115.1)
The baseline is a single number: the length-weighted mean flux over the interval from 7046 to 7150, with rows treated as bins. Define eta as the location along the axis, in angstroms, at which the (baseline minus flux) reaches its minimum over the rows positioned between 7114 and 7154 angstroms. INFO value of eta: 7148.0 angstroms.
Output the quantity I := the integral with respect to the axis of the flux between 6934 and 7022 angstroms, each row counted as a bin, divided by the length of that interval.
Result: 116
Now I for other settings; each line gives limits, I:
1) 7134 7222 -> 116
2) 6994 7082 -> 117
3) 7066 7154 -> 118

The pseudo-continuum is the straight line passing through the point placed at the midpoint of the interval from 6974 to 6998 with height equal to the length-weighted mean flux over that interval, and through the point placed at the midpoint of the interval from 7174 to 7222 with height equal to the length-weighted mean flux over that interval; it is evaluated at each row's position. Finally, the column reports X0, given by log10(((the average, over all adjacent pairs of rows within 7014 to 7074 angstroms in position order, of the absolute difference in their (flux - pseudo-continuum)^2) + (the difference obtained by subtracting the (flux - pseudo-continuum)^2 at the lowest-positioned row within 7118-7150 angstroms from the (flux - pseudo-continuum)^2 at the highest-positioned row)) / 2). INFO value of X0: 0.6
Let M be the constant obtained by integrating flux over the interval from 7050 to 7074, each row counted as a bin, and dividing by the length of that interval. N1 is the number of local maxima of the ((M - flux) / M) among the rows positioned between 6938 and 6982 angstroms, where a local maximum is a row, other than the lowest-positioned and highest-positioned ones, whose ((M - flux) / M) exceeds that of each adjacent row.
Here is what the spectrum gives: 2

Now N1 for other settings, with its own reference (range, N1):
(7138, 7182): 4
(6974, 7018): 3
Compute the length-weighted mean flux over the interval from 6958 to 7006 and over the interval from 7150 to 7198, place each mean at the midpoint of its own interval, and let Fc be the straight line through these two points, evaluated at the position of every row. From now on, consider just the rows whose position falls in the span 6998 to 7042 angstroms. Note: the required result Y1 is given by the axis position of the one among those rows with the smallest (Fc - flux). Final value 7016.0 angstroms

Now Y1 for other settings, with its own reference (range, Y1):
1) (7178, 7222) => 7196.0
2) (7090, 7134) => 7104.0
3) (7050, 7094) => 7072.0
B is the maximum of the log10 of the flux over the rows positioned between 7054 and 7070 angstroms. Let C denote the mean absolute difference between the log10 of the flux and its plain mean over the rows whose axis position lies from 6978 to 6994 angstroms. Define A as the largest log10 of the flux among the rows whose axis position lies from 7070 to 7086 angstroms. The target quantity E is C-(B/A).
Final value -0.989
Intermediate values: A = 2.11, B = 2.10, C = 0.011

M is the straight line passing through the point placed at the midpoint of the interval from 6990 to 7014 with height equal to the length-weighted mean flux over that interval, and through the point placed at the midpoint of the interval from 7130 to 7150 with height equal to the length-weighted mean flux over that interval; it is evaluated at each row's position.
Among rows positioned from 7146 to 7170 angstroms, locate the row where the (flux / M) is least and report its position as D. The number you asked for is 7156.0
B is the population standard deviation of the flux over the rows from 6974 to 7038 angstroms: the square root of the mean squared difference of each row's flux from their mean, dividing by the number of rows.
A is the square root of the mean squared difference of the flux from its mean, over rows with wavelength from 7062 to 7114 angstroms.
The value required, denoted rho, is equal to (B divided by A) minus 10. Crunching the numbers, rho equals -9.3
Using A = 5.5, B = 3.7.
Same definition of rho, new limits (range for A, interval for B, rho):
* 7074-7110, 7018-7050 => -9.2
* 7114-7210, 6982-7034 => -9.3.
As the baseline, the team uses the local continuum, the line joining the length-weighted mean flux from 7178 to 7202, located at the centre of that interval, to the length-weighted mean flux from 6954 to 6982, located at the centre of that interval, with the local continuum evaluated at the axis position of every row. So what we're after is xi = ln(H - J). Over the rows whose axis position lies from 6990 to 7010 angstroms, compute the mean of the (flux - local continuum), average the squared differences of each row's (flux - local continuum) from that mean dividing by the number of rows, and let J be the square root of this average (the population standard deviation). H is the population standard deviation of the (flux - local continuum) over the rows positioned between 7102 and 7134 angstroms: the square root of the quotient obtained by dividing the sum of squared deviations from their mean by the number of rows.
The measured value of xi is 0.22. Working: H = 5.7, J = 4.4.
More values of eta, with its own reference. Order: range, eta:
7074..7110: 7104.0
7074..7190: 7104.0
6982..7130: 7072.0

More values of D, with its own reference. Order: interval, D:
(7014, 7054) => 7036.0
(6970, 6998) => 6980.0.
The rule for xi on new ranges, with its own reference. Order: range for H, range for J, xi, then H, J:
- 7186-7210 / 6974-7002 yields 0.39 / 4.4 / 3.0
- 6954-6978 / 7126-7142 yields 0.34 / 5.0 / 3.6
